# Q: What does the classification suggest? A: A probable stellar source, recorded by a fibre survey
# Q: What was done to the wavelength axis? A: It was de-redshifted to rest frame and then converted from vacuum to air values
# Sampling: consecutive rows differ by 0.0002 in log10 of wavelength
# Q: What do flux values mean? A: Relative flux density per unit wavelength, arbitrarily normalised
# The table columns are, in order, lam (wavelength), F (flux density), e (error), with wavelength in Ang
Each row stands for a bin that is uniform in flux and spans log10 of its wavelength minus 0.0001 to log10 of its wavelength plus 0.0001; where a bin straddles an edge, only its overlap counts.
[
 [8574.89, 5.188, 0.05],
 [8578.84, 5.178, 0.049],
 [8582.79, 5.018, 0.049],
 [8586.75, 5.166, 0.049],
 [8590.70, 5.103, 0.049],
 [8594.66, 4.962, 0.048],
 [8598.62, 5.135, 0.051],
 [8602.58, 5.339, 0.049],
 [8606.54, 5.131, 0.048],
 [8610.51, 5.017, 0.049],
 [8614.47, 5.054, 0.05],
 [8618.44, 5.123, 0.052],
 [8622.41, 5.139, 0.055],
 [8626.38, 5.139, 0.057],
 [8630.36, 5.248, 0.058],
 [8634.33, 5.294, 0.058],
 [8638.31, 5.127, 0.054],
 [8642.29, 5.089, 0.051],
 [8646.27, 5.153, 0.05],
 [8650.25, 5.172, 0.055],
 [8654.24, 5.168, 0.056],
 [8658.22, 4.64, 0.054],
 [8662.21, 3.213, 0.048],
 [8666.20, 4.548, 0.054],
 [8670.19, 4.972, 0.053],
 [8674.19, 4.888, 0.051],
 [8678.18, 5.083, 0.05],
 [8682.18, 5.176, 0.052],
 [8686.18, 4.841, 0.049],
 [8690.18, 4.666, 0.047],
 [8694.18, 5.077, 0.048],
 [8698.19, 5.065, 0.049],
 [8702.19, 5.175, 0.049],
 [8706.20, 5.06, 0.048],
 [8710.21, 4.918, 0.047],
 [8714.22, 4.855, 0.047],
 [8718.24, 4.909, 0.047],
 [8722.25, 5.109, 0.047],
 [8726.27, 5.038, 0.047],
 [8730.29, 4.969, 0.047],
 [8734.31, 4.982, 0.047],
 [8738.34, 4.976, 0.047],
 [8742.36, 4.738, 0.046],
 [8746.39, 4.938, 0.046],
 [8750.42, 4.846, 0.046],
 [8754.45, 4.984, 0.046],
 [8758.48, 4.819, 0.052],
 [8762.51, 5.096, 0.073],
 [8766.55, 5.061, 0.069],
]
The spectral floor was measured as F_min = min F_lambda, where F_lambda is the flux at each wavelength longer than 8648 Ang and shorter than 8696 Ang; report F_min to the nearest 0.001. 3.213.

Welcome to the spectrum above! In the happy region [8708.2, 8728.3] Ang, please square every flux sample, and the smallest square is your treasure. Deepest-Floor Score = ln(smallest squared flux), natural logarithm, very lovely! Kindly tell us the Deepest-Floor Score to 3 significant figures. 3.16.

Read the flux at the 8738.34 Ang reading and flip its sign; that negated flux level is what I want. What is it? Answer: -4.98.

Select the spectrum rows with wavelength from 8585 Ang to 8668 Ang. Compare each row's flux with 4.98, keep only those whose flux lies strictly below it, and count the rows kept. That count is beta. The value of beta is 4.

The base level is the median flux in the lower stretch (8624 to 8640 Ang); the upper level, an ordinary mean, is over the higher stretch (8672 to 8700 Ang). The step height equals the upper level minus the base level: -0.22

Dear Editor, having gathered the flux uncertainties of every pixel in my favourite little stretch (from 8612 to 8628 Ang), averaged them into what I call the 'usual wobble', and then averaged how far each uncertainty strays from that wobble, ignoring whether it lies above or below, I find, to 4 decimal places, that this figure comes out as 0.0025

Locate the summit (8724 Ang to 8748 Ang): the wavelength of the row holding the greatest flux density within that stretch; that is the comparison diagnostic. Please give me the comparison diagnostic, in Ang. 8726.27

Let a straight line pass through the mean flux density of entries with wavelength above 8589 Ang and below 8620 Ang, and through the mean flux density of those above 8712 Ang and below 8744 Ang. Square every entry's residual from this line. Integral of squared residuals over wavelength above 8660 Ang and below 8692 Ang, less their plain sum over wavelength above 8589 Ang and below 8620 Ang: 14.8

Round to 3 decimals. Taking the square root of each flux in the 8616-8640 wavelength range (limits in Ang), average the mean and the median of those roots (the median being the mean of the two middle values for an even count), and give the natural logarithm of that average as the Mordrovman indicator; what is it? 0.820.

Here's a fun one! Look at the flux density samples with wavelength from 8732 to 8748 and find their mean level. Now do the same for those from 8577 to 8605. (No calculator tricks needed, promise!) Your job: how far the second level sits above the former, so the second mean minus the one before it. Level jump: 0.22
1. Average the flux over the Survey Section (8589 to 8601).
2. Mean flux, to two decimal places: 5.07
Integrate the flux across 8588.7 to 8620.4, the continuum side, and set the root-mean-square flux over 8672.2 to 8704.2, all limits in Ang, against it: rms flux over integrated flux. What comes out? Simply 0.0309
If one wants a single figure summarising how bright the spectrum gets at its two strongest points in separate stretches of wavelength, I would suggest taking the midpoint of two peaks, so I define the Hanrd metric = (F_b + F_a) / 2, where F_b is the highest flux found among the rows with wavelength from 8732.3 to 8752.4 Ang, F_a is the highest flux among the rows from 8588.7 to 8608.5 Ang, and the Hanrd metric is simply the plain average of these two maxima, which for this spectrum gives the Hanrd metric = 5.16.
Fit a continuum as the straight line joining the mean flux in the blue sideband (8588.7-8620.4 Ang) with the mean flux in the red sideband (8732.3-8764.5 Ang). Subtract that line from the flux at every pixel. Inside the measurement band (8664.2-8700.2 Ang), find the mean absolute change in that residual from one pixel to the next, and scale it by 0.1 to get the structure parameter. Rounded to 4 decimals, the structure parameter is 0.0216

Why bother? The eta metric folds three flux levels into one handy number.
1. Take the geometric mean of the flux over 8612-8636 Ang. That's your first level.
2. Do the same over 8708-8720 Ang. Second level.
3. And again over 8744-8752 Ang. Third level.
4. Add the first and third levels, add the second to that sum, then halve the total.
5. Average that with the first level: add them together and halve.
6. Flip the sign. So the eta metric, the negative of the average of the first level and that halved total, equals -6.32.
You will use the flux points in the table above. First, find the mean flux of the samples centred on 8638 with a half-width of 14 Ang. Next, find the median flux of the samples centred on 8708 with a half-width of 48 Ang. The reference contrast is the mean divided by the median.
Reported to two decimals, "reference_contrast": 1.04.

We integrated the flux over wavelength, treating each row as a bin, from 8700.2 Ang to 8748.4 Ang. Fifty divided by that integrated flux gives 0.209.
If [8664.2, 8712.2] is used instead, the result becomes 0.210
